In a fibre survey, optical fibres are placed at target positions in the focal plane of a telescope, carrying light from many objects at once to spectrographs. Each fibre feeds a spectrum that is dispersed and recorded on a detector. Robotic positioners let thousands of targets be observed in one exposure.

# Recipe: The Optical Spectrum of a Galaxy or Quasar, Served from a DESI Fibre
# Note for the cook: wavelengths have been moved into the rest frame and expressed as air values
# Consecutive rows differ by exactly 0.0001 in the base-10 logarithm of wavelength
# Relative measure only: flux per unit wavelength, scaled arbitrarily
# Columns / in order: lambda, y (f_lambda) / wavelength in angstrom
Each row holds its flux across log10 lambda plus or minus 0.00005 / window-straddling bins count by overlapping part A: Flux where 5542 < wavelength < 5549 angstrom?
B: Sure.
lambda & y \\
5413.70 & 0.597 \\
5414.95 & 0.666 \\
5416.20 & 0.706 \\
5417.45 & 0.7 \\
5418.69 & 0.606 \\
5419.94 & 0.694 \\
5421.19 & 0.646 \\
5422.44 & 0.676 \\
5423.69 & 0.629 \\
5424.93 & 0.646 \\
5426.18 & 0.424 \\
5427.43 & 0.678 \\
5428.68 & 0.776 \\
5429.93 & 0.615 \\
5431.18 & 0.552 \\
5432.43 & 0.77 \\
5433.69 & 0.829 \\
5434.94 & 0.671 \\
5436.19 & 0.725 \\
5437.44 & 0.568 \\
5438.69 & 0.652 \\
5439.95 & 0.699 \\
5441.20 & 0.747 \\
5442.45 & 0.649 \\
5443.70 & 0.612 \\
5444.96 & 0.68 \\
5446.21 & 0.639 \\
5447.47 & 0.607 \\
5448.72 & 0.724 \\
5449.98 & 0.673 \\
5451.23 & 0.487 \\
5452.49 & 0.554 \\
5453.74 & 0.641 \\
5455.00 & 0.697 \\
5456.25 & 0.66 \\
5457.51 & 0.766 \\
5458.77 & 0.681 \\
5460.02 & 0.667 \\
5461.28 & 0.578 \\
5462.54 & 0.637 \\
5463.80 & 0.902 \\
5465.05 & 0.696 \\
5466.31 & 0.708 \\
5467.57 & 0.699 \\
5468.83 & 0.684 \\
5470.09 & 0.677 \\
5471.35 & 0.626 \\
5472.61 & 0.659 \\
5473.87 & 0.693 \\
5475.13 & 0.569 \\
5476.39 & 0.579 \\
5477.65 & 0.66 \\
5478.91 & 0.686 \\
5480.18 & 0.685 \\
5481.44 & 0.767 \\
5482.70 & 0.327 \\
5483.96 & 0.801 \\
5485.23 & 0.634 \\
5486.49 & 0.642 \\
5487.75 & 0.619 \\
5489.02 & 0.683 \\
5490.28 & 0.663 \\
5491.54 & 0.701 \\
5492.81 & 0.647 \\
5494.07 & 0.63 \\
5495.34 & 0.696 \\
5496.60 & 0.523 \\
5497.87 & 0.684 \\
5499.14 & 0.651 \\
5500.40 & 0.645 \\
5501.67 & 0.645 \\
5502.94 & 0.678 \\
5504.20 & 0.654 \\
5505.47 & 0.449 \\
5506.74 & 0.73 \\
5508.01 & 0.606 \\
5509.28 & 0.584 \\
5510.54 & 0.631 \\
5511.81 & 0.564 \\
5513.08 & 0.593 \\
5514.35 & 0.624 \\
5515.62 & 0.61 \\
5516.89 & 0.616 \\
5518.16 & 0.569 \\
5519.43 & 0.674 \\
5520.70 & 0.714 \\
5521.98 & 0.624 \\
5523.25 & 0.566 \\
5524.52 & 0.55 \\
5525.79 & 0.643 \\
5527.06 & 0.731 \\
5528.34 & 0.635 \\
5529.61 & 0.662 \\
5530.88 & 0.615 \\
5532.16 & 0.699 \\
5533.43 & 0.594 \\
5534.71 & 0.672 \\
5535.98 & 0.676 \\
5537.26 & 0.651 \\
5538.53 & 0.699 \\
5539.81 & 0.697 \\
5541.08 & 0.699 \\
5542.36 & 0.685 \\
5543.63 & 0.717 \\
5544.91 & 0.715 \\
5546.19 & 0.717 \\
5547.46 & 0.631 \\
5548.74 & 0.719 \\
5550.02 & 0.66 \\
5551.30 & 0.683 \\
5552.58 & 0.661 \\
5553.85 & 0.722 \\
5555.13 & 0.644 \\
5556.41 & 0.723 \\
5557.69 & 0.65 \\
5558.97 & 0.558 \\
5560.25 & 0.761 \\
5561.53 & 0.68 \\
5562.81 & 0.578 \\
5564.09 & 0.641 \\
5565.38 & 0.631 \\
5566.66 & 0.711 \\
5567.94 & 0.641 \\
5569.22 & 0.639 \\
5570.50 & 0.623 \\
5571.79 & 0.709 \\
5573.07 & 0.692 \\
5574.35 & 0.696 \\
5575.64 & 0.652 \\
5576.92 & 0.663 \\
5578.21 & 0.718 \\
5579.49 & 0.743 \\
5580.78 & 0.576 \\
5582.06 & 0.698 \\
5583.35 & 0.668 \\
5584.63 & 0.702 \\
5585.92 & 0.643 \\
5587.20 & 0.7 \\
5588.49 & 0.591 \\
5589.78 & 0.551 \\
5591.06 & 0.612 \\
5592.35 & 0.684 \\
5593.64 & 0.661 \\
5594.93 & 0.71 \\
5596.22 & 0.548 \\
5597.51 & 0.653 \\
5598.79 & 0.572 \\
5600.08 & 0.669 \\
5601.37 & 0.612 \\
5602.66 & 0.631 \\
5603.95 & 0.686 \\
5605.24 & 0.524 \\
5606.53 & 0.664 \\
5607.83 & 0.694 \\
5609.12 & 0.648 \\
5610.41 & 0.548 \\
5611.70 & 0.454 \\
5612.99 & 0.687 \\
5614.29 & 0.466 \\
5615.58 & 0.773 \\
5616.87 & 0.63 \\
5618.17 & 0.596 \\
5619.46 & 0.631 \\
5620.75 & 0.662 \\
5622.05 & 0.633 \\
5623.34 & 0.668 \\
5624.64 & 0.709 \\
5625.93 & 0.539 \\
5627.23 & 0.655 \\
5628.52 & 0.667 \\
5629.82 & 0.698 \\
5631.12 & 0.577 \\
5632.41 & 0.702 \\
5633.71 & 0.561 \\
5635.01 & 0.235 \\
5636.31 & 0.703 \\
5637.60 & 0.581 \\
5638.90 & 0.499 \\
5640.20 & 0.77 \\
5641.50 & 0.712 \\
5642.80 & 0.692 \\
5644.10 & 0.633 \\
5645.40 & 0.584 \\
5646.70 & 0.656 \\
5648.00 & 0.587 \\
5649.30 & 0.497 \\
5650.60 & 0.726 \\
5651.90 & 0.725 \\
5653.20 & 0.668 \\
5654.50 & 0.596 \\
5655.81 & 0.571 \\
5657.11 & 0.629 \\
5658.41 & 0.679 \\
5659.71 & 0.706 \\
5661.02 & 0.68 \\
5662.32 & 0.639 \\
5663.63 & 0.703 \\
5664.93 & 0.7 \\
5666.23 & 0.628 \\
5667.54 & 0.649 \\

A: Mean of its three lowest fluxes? 0.68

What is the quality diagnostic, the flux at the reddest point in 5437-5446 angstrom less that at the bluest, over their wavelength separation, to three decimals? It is 0.015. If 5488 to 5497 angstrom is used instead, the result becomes -0.021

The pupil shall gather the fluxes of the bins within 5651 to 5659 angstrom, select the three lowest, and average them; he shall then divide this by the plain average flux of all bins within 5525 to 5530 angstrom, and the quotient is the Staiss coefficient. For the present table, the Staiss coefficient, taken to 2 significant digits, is 0.90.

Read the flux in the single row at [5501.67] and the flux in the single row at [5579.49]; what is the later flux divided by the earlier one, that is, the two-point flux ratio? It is 1.15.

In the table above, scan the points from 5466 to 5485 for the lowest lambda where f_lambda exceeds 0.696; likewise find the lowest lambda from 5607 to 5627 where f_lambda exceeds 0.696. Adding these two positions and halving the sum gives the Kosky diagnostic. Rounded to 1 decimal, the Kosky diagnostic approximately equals 5540.9 angstrom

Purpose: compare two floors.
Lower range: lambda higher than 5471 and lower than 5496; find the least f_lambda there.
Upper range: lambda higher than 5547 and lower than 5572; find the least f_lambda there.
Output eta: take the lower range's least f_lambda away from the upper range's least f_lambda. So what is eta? 0.23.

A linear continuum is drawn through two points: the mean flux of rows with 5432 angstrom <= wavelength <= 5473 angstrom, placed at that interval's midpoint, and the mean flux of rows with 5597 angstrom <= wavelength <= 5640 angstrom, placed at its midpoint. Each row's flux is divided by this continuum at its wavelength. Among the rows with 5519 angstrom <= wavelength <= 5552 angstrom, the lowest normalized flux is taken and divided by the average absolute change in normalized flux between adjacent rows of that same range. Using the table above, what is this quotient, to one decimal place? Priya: 11.3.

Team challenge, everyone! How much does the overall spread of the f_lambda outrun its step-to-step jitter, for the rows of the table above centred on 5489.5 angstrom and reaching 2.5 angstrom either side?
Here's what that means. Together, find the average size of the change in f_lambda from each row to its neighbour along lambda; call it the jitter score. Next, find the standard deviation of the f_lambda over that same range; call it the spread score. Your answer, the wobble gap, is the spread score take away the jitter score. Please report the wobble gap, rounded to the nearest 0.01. -0.01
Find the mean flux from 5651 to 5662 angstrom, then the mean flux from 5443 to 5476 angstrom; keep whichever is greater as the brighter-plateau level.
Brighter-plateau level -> 0.662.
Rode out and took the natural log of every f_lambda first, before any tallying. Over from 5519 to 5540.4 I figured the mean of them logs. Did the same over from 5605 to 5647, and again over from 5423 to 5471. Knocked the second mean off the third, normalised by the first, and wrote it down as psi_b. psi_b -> -0.19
